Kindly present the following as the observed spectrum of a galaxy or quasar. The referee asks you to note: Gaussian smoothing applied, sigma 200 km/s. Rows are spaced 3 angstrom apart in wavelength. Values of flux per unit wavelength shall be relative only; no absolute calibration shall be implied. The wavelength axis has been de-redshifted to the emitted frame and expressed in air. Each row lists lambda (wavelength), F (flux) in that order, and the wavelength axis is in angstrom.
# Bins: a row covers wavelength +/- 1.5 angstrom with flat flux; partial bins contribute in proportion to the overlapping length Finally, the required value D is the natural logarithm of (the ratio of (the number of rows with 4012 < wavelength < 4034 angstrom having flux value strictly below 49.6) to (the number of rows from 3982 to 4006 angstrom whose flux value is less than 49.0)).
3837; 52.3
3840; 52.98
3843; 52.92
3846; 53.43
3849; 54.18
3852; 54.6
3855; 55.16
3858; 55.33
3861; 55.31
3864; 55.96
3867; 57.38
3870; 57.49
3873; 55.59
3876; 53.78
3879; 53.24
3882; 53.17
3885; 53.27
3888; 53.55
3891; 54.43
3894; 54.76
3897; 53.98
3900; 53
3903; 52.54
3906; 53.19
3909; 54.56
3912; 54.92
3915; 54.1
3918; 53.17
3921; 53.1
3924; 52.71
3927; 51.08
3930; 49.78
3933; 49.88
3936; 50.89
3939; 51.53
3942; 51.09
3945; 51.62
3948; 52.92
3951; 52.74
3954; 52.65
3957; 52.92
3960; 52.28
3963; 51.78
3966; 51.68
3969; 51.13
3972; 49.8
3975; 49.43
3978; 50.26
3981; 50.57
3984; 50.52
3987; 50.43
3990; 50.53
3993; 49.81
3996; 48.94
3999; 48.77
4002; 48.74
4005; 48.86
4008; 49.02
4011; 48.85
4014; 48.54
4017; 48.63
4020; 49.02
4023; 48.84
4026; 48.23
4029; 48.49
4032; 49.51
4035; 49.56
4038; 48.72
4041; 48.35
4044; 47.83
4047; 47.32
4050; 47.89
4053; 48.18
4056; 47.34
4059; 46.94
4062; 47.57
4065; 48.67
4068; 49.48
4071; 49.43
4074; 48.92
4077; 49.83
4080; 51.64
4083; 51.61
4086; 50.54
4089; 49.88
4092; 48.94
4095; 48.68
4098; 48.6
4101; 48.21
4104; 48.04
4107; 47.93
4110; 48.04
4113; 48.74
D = 0.6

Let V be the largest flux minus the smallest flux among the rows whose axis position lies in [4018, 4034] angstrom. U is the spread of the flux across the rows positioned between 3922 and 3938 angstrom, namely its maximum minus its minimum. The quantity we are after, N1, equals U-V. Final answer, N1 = 2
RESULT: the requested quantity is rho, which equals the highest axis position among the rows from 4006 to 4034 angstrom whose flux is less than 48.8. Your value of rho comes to 4029 angstrom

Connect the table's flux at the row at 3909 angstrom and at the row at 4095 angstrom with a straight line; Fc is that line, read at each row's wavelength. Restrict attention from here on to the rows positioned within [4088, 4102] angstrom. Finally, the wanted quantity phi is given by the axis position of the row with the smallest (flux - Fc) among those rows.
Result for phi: 4101 angstrom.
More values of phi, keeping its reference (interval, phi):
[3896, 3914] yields 3903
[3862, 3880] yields 3879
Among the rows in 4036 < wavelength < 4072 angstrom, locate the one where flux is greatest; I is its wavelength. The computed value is 4068 angstrom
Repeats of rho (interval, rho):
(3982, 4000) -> 3999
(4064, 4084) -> 4065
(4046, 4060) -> 4059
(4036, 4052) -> 4050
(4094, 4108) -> 4107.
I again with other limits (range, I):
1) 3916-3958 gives 3918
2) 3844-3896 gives 3870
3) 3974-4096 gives 4080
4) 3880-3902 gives 3894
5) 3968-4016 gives 3969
